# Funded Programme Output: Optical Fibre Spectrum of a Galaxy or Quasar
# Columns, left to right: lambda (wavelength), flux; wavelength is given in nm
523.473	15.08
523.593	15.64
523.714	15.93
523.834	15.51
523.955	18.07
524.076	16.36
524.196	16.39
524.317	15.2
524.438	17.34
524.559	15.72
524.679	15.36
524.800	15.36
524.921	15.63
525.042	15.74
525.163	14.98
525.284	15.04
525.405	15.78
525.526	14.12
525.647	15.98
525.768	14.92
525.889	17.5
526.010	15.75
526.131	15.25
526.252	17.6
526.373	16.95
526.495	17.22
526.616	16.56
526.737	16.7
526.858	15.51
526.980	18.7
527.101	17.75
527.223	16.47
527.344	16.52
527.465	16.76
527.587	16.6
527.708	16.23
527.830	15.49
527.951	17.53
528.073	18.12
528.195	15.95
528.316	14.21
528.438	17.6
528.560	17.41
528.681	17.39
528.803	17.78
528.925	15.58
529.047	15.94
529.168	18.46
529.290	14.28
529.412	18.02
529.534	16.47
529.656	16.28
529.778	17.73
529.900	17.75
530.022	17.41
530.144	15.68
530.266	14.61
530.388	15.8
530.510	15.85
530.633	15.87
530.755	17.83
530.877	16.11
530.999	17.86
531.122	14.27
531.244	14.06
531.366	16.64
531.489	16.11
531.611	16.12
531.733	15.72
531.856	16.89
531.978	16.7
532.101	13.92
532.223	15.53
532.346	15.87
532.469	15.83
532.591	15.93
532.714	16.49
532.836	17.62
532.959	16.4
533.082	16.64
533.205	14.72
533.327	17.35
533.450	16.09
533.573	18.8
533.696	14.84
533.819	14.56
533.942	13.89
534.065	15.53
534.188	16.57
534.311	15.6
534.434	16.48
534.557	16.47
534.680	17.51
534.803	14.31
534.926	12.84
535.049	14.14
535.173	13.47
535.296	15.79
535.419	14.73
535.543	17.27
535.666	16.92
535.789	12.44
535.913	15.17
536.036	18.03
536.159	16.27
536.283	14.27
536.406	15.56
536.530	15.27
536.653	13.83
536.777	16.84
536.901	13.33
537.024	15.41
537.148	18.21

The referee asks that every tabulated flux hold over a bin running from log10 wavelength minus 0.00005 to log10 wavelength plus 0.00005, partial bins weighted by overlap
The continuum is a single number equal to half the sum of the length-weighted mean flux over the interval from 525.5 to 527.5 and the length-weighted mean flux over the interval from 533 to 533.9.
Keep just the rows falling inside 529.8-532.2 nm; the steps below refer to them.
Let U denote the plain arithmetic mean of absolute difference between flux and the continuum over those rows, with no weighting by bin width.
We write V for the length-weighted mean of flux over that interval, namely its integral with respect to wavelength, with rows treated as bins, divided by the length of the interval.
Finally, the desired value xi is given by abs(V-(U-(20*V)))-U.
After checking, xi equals 336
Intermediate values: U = 0.97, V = 16.1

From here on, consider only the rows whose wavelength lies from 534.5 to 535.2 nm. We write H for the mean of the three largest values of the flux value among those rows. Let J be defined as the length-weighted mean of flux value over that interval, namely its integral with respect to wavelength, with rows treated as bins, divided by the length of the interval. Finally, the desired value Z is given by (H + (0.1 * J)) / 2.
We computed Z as 8.8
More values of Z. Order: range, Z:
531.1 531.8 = 8.9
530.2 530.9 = 9.1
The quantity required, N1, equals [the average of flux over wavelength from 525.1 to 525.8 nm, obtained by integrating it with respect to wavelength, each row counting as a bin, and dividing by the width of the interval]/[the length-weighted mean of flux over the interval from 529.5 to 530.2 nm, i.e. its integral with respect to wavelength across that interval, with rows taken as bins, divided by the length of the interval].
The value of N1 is 0.90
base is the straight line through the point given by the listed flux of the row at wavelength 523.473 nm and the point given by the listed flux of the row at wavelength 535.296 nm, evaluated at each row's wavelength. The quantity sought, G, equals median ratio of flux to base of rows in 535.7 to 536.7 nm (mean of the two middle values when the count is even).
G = 0.96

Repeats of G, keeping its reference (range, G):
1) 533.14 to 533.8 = 1.03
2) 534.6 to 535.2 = 0.90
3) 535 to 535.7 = 0.97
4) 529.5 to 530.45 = 1.06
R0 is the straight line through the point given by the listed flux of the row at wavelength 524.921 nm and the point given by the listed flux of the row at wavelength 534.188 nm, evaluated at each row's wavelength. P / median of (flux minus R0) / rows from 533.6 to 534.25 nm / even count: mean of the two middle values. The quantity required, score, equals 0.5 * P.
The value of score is -0.84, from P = -1.68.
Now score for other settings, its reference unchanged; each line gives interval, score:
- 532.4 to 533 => -0.02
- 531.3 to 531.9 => -0.09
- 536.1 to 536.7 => -0.77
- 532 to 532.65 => -0.28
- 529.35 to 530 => 0.80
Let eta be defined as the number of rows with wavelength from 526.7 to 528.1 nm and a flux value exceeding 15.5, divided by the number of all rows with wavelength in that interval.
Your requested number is 0.92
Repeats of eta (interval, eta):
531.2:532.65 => 0.83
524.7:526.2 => 0.50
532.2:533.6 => 0.92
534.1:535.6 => 0.58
